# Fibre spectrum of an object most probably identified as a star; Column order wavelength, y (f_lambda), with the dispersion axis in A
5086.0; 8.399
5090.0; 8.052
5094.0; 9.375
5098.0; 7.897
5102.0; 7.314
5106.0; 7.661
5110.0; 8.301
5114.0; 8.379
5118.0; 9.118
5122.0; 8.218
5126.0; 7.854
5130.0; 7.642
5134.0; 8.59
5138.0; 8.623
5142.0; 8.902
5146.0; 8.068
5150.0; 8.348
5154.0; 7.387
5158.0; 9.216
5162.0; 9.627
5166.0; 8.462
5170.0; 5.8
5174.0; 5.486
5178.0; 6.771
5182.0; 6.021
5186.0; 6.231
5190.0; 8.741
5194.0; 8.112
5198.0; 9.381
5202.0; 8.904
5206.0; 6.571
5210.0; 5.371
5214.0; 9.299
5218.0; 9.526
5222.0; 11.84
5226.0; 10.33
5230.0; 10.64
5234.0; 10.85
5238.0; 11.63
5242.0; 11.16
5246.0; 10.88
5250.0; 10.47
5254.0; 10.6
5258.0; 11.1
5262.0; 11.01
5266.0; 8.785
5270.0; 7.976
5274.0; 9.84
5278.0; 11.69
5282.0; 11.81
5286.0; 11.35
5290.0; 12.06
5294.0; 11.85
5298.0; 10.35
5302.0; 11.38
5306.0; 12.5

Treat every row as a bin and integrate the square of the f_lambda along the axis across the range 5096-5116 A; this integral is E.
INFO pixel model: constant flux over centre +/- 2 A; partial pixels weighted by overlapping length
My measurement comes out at 1255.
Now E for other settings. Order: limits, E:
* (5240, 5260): 2352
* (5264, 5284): 2055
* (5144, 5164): 1468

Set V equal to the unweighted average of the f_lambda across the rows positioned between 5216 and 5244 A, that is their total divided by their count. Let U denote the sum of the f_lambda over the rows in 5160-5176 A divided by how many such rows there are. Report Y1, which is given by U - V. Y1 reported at -4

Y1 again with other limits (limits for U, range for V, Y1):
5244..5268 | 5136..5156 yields 2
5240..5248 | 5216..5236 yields 0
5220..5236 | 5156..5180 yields 3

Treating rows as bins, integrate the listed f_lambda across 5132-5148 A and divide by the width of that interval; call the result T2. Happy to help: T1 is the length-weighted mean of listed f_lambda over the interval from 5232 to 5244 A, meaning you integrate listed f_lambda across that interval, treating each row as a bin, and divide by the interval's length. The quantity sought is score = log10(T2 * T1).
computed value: 1.98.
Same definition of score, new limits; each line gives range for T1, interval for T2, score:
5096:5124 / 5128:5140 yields 1.83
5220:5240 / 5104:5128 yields 1.96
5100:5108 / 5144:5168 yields 1.80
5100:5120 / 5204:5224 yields 1.84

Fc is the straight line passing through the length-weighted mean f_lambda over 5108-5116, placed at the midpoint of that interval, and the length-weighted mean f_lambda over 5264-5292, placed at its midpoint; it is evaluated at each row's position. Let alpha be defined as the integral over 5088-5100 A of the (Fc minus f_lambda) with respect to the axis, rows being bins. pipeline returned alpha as -4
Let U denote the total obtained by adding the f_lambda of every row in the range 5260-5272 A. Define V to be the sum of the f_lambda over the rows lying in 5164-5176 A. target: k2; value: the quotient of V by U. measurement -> 0.71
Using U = 28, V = 20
